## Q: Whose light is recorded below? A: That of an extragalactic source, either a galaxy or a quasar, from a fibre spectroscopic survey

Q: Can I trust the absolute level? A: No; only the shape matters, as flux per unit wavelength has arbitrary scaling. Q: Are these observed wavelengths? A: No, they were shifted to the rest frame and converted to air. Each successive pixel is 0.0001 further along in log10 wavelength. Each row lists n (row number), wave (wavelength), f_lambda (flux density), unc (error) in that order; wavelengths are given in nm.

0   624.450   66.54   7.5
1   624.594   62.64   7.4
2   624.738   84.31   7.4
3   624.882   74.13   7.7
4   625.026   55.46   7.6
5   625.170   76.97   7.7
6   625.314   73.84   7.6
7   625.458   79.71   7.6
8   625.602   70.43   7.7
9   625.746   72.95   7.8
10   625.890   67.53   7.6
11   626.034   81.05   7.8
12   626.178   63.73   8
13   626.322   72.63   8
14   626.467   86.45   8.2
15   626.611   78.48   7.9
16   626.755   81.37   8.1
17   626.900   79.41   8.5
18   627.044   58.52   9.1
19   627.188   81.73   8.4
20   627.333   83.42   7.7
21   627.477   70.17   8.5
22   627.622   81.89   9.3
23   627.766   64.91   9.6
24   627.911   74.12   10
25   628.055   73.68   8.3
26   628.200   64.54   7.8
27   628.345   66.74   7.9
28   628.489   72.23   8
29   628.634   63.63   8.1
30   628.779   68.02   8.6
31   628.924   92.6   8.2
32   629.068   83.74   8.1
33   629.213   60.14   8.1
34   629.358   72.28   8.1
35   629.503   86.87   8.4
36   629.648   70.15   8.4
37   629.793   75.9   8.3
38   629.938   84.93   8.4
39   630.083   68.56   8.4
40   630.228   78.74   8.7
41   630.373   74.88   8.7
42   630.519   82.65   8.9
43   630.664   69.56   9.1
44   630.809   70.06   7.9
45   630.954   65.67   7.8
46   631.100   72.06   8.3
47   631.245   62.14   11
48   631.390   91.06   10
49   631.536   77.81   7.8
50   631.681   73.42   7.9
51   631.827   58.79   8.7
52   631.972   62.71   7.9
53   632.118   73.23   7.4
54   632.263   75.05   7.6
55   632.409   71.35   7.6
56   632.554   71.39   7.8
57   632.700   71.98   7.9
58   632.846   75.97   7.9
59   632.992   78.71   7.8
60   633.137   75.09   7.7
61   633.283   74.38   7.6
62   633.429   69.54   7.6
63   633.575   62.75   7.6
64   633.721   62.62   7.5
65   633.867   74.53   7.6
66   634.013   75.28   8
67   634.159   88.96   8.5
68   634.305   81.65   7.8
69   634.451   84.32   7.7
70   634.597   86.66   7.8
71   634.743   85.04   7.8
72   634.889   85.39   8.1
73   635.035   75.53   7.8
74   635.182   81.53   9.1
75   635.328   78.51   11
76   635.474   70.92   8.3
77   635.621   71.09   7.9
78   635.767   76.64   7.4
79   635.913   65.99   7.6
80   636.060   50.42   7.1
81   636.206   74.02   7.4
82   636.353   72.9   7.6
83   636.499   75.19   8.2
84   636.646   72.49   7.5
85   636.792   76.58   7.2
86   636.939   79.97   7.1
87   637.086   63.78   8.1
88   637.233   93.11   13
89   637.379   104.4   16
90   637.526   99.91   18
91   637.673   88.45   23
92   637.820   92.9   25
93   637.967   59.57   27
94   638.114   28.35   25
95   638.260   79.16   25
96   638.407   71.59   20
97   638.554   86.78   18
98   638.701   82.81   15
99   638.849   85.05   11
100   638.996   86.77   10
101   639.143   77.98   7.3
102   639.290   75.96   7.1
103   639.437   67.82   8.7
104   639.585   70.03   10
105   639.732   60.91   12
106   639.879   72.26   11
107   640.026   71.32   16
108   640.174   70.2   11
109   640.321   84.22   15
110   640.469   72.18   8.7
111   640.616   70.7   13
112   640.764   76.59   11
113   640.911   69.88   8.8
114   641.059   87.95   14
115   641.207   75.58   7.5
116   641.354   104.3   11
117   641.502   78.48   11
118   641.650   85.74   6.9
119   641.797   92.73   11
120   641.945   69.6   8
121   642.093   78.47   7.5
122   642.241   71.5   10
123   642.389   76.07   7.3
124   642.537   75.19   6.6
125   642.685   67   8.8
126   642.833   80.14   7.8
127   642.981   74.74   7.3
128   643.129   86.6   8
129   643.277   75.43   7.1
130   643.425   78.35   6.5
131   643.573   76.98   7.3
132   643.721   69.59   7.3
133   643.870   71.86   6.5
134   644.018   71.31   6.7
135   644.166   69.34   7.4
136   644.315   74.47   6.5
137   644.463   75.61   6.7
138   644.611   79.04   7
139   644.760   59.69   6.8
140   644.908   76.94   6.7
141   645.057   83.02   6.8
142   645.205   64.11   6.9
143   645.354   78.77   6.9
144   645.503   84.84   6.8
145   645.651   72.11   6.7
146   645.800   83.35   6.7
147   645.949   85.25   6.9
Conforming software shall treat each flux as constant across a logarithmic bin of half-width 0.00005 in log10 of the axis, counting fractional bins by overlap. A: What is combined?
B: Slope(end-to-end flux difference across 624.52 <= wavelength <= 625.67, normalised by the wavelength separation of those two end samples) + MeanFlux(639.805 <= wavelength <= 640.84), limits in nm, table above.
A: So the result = 82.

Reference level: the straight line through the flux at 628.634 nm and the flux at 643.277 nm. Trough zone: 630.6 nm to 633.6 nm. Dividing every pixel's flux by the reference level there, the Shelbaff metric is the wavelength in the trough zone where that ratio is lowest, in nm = 631.827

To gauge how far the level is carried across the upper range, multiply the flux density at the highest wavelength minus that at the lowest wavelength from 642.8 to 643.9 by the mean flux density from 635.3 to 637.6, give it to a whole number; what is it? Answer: -634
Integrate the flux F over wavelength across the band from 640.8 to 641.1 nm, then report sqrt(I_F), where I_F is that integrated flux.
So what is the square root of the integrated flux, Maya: 4.83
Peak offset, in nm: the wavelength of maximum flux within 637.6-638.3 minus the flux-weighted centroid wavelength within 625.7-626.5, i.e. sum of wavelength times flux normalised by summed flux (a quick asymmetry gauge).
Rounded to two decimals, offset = 11.70 nm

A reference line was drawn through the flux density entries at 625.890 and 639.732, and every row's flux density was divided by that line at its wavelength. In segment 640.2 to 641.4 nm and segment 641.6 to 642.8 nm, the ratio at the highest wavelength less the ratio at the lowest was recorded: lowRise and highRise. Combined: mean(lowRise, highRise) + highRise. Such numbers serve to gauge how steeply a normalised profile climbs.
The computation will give -0.28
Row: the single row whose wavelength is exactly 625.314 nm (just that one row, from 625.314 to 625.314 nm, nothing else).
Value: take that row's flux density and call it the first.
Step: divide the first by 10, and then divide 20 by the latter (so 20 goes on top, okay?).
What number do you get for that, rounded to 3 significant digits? 2.71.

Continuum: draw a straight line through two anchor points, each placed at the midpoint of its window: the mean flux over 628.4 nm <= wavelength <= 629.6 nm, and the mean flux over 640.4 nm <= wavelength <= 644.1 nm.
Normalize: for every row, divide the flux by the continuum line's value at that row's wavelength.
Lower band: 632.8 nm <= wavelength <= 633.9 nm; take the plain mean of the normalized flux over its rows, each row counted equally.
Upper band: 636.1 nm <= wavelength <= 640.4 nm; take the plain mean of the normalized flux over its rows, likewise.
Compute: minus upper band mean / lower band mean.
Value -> -1.06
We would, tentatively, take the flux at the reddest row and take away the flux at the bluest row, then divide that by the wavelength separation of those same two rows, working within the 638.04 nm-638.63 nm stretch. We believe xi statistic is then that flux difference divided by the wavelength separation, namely 133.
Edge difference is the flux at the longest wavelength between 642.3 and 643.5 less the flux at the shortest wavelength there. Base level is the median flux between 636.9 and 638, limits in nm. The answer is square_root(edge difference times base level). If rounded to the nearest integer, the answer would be 14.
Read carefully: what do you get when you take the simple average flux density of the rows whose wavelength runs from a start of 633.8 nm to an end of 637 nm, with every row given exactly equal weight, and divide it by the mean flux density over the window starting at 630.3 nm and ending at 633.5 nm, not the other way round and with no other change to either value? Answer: 1.05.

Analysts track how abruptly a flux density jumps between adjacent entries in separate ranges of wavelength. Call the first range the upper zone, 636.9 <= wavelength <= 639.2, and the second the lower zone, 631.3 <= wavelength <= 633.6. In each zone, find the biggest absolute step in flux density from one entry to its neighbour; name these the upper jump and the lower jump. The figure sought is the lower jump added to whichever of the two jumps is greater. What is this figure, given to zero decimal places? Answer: 65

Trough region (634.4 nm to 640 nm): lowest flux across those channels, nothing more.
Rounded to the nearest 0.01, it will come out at 28.35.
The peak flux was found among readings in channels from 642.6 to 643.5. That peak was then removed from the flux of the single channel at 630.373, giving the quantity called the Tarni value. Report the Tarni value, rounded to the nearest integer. -12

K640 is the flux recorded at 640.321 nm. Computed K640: 84.22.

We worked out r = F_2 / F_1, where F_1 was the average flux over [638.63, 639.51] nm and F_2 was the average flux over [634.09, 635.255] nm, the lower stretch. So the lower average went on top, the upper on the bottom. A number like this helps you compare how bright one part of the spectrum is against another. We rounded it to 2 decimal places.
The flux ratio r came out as 1.05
